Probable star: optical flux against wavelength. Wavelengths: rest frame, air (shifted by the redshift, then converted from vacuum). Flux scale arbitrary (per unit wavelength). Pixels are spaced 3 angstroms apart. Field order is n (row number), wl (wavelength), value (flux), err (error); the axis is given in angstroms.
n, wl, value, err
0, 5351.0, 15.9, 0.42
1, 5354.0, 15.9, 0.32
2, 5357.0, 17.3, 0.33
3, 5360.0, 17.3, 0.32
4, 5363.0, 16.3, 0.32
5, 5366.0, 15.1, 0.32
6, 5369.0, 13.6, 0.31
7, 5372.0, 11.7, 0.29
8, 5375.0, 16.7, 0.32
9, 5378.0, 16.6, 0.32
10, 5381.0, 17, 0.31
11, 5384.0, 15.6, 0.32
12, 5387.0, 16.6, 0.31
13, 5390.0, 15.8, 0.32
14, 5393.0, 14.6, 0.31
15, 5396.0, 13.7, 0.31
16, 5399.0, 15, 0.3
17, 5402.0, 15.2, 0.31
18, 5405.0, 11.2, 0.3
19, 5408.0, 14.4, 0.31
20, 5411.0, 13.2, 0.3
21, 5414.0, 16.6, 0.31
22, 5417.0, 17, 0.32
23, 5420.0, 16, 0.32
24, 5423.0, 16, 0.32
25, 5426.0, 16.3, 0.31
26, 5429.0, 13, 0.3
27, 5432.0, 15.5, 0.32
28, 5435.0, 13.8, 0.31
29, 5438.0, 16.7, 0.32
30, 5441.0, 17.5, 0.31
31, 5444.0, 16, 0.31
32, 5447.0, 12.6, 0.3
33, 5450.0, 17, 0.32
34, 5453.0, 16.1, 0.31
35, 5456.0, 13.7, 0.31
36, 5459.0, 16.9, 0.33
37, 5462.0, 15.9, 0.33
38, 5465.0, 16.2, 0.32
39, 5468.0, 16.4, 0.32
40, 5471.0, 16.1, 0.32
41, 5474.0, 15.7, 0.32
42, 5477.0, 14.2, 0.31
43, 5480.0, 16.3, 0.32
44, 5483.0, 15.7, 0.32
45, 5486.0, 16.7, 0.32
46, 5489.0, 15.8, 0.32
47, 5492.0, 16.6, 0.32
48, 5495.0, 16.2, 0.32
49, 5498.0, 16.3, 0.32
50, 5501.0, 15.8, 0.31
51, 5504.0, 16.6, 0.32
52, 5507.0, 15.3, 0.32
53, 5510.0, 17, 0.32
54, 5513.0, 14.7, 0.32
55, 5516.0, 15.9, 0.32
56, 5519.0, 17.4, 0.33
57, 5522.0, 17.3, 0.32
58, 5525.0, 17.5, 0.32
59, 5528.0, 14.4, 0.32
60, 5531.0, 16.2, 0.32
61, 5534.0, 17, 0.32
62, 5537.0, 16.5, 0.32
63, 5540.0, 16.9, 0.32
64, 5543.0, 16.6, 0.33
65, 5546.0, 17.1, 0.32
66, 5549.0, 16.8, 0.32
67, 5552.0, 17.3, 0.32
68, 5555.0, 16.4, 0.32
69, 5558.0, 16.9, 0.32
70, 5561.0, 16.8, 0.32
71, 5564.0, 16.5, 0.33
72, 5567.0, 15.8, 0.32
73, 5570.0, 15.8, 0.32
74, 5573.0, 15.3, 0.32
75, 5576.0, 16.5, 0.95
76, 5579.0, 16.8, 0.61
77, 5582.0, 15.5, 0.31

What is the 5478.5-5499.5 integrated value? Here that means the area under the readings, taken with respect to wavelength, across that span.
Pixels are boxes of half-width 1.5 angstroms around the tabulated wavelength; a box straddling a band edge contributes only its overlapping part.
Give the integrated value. 341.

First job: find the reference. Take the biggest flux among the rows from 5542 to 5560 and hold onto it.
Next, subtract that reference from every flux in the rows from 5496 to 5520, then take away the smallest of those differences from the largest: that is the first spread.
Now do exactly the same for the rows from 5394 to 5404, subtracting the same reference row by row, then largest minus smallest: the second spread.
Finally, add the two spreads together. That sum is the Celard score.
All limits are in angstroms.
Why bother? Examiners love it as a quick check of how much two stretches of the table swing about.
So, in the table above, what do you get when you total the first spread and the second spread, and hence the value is 4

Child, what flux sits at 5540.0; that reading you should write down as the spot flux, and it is 16.9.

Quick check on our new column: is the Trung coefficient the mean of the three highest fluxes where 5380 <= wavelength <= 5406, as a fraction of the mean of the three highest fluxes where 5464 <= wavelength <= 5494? 0.99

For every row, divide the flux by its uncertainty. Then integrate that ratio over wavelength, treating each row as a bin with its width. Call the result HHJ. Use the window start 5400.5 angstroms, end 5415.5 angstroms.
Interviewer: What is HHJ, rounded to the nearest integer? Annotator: 691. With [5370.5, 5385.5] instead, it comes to 744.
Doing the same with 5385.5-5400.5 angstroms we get 733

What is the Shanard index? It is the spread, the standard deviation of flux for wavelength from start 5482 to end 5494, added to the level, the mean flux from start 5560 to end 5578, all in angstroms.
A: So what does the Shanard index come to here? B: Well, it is 16.6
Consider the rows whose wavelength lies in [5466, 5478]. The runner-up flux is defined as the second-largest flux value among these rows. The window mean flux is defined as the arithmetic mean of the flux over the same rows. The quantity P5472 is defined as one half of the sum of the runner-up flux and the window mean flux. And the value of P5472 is 15.9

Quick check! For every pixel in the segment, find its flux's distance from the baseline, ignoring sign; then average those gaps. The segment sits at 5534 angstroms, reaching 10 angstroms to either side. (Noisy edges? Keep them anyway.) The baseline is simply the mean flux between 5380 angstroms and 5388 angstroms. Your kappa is 0.7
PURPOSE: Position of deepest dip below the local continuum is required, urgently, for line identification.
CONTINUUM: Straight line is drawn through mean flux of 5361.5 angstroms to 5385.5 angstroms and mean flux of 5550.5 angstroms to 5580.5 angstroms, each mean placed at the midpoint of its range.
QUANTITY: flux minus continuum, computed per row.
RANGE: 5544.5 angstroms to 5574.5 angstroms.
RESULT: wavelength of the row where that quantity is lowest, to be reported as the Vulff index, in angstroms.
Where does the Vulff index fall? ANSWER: 5573.0 angstroms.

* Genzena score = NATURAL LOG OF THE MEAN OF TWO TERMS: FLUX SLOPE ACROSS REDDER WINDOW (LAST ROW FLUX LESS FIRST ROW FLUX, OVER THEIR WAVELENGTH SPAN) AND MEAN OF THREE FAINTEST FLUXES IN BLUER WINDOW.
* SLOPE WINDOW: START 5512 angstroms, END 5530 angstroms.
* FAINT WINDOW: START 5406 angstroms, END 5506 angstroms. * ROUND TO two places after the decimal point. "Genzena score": 1.87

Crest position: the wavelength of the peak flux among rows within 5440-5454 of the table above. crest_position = 5441.0 angstroms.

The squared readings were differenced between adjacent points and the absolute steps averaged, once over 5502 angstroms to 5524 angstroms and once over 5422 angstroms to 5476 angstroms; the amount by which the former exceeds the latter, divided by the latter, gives -0.18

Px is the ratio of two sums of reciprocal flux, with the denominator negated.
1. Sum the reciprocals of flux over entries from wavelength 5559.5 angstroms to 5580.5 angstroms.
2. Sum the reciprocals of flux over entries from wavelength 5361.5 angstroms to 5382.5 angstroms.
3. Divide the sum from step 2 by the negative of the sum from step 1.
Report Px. -1.08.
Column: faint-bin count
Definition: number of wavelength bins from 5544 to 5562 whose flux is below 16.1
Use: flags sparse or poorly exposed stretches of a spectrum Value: 0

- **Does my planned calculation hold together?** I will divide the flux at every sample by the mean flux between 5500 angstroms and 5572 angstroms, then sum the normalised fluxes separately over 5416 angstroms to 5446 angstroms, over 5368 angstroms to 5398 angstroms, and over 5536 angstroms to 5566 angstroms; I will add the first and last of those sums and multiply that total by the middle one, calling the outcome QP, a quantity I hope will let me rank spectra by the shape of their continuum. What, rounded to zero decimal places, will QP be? 183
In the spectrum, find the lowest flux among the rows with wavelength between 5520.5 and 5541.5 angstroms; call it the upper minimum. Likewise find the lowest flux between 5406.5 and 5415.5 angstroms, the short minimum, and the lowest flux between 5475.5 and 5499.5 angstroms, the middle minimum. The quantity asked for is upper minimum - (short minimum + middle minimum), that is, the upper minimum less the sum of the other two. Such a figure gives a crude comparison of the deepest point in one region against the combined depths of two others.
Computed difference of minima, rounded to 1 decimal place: -13.0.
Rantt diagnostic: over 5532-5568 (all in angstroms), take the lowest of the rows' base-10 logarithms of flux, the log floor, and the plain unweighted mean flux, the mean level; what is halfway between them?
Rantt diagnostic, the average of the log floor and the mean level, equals 9.0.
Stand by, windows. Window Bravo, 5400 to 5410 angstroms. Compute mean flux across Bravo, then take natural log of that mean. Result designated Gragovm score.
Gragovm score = 2.61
